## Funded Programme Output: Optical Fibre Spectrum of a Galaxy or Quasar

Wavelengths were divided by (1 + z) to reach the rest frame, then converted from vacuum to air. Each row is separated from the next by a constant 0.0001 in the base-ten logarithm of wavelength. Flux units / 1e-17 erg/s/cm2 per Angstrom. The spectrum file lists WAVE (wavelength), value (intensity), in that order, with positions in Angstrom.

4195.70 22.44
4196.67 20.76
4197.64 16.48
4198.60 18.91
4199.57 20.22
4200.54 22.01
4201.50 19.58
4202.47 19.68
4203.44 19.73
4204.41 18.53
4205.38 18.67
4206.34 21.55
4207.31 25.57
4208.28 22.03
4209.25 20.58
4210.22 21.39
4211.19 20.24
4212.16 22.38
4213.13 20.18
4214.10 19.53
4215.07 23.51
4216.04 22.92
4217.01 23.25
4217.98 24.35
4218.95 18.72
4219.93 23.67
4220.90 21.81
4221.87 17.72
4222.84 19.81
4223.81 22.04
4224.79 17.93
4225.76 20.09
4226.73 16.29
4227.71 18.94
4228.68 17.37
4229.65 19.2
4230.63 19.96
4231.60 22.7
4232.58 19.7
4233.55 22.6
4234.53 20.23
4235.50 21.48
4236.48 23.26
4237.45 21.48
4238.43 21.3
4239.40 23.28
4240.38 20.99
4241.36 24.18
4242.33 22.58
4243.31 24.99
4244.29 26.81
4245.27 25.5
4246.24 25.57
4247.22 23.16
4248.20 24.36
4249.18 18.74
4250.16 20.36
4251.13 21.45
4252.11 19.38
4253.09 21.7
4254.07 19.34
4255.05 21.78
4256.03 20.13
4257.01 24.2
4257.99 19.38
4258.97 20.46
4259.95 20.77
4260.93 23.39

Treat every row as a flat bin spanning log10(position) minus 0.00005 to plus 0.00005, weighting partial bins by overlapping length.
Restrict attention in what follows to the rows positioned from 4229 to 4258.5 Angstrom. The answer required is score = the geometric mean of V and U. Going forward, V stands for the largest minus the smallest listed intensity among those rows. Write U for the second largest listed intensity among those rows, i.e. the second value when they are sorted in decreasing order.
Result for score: 14.4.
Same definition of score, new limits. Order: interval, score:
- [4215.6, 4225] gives 12.5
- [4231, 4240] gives 9.1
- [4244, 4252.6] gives 14.4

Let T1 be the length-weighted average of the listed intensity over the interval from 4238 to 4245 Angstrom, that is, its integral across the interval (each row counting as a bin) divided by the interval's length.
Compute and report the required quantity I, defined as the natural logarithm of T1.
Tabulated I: 3.16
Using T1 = 23.5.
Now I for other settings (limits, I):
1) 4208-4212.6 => 3.06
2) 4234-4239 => 3.07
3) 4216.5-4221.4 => 3.11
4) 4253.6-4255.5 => 3.02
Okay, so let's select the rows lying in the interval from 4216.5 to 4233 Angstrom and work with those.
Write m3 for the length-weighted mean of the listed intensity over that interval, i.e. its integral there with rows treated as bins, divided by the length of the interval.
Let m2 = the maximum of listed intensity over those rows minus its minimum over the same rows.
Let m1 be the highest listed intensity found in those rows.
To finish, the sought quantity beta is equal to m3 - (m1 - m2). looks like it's 3.9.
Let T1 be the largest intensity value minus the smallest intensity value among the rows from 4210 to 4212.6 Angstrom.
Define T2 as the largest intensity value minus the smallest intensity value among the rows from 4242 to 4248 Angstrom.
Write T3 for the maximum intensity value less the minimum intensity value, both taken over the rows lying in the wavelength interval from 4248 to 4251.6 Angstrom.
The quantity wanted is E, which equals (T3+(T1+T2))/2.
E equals 6.0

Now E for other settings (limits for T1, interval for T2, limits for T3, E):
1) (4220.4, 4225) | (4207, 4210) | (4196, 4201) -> 7.4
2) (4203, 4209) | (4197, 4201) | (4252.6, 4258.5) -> 8.7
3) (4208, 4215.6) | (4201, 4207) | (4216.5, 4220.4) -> 6.3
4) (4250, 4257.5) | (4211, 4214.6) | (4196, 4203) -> 6.6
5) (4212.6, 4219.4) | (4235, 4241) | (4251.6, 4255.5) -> 5.2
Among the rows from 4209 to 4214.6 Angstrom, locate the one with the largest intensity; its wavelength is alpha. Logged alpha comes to 4212.16 Angstrom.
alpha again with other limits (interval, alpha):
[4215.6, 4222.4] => 4217.98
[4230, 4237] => 4236.48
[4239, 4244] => 4243.31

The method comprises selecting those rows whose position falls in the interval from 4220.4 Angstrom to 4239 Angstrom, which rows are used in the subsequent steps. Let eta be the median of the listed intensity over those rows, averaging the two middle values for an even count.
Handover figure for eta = 20.1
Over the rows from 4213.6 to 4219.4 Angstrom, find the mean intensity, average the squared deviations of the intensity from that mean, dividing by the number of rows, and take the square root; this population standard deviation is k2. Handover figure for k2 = 2.1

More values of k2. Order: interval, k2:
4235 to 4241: 0.9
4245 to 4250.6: 2.6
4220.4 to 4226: 1.7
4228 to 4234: 1.9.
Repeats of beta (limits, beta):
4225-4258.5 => 5.2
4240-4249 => 3.1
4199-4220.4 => 2.7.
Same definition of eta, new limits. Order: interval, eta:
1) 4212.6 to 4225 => 21.8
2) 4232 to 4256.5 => 21.7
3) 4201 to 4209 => 19.7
